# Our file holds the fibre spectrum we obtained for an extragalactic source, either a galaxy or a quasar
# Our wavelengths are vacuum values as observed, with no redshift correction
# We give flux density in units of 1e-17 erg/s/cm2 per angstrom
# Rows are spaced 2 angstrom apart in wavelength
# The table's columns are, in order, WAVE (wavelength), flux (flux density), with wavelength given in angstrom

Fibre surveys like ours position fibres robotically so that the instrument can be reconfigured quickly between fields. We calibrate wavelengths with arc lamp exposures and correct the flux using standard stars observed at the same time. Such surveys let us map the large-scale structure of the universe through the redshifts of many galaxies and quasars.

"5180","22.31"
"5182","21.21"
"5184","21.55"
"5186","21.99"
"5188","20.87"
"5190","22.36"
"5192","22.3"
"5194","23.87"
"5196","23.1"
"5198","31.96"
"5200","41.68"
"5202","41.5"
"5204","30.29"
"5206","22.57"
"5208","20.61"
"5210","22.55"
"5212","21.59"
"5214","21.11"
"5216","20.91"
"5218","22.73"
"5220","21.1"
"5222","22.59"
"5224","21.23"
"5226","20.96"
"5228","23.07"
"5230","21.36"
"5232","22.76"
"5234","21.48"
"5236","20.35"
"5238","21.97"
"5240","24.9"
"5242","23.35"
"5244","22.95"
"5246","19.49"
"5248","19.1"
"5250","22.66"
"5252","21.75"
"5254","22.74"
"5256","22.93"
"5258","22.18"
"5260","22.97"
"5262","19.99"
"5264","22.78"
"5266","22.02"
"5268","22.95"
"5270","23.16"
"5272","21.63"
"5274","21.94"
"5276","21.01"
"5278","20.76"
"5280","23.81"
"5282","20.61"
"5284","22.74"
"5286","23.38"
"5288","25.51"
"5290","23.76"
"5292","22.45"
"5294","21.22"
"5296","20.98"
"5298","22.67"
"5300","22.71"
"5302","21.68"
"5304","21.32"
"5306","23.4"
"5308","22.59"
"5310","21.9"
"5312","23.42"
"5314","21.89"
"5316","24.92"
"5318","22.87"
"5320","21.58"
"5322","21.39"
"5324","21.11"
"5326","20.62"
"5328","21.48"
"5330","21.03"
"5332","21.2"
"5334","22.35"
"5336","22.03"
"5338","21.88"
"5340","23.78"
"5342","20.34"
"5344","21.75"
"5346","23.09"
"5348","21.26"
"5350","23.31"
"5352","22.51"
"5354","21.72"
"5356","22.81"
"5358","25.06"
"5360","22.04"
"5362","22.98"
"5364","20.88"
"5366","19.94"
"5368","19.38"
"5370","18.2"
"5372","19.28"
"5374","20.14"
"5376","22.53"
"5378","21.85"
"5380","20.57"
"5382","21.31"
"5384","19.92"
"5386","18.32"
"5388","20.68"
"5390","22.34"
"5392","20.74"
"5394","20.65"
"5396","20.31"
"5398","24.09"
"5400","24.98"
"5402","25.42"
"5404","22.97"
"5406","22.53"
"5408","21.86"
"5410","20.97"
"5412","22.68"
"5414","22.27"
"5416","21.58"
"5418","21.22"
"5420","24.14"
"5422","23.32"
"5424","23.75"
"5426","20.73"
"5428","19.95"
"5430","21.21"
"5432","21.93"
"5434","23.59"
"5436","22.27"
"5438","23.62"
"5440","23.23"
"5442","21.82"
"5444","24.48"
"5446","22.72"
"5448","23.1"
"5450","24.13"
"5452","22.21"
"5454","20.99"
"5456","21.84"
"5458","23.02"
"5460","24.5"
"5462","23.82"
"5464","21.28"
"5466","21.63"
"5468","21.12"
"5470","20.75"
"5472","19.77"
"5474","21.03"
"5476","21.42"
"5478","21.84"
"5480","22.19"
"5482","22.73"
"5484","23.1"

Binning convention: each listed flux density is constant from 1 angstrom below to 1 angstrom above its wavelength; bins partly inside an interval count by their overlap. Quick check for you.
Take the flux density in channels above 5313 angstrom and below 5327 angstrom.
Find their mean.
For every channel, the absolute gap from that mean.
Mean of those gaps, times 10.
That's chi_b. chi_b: 11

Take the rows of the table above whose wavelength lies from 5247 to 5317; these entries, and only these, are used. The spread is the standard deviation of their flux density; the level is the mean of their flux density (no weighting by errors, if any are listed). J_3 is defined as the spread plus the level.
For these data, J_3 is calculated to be 23.6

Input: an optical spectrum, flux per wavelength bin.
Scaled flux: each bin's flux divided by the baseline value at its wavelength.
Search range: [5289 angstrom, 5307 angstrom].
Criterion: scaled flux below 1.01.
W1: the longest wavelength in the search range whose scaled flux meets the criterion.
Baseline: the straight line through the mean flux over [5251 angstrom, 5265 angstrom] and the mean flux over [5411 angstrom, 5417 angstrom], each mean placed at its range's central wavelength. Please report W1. 5304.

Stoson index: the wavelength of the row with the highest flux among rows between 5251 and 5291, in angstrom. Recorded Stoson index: 5288 angstrom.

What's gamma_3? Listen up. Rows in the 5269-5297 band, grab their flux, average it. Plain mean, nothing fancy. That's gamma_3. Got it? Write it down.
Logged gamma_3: 22.4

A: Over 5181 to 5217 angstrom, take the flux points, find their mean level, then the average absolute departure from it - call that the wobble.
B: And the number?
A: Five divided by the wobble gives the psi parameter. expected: 1.0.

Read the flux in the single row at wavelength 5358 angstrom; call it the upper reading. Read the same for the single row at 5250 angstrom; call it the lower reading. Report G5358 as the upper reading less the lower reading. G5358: 2.4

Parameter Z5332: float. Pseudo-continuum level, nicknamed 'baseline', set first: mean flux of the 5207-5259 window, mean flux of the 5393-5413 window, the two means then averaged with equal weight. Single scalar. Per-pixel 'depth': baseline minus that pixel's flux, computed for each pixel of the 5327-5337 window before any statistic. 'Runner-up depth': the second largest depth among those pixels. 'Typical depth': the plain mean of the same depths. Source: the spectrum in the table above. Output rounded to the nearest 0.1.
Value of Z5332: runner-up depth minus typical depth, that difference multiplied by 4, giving 1.7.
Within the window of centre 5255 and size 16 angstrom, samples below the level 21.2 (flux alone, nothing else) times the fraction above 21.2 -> 1.50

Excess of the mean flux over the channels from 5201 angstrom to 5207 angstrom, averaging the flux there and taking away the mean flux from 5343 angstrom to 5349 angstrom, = 9.4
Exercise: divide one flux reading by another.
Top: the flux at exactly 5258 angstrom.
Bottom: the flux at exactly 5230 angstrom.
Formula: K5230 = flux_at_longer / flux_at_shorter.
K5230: 1.04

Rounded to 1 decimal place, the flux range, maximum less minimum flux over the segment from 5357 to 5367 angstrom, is 5.1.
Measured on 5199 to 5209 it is 21.1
